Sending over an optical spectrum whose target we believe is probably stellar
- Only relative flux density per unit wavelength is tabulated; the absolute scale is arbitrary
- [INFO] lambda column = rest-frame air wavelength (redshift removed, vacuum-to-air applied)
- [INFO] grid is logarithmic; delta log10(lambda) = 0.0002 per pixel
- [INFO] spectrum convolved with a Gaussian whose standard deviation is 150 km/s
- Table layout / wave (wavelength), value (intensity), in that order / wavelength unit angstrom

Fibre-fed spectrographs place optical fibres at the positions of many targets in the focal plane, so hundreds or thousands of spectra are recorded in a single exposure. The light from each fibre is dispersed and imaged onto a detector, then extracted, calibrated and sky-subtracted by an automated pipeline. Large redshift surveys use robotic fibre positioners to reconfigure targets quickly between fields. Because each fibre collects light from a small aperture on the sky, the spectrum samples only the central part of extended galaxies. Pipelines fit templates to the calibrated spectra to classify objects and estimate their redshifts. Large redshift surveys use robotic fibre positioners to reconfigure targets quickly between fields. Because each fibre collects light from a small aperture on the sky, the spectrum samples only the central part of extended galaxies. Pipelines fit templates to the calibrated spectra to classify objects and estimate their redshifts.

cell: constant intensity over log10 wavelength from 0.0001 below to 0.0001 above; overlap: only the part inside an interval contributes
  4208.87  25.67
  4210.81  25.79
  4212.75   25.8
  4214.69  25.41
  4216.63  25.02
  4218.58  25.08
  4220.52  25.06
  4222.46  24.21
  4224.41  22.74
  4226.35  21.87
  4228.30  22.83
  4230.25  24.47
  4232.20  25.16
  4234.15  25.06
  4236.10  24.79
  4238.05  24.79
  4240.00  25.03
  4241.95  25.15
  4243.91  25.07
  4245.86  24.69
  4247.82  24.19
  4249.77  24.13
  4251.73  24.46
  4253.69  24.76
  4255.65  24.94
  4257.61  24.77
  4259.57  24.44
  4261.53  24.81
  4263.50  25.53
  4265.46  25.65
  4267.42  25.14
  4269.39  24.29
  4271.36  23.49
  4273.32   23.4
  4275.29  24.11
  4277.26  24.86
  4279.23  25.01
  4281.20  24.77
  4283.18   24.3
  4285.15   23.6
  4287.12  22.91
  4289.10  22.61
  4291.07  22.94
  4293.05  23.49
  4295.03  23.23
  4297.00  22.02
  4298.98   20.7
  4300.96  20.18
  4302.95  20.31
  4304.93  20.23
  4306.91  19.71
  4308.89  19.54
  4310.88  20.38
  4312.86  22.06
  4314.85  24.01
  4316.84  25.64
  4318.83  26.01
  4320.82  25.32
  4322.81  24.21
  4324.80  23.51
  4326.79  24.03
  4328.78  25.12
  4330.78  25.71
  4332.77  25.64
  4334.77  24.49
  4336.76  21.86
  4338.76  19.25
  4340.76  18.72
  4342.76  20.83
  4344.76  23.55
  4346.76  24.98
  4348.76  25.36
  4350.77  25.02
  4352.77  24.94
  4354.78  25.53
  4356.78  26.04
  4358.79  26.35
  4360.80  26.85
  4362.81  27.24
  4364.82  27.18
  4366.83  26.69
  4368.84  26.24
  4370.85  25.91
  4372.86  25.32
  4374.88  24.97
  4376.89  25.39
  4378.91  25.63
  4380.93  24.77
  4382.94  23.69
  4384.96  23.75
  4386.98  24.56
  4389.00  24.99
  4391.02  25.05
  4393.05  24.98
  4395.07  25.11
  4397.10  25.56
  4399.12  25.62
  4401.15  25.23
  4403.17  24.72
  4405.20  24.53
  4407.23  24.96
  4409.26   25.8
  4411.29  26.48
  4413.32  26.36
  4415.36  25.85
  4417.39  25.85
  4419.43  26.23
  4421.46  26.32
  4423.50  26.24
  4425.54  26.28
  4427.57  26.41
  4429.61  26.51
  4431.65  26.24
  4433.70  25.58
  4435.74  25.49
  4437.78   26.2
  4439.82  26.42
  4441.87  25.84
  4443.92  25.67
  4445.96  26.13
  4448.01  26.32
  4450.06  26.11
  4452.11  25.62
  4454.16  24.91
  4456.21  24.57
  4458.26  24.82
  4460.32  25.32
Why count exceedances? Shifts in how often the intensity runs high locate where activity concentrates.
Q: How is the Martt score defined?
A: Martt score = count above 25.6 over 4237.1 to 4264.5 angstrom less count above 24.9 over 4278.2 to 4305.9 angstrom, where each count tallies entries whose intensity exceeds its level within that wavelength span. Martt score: -1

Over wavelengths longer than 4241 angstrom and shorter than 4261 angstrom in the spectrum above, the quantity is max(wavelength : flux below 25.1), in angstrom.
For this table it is 4259.57 angstrom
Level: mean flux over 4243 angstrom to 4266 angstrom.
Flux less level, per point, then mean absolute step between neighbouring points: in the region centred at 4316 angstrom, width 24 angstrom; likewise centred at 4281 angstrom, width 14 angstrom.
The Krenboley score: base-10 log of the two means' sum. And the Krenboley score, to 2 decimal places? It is 0.15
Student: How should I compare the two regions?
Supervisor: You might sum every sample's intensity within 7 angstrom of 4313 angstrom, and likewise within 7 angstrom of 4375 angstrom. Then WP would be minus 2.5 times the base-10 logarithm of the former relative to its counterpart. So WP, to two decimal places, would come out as 0.14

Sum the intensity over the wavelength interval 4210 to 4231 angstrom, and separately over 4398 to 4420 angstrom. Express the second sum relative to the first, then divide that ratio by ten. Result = 0.105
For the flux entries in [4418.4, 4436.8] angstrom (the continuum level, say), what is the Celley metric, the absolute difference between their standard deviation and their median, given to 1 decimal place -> 25.9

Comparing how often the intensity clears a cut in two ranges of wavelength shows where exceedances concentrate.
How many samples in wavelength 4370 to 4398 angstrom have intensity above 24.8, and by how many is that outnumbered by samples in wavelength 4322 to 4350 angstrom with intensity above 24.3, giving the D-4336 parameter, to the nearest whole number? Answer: -4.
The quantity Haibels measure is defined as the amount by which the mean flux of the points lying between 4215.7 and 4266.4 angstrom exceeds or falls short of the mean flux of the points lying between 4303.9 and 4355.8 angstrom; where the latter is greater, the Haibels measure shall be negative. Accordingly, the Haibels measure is 1.3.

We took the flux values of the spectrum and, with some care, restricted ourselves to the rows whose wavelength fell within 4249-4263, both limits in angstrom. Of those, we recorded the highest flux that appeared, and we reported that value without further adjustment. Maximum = 24.94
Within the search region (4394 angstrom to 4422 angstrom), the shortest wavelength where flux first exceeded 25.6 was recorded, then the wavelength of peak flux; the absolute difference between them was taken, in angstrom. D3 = 12.2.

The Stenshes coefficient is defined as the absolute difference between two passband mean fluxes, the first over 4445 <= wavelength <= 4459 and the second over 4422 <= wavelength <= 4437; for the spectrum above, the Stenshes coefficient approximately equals 0.6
